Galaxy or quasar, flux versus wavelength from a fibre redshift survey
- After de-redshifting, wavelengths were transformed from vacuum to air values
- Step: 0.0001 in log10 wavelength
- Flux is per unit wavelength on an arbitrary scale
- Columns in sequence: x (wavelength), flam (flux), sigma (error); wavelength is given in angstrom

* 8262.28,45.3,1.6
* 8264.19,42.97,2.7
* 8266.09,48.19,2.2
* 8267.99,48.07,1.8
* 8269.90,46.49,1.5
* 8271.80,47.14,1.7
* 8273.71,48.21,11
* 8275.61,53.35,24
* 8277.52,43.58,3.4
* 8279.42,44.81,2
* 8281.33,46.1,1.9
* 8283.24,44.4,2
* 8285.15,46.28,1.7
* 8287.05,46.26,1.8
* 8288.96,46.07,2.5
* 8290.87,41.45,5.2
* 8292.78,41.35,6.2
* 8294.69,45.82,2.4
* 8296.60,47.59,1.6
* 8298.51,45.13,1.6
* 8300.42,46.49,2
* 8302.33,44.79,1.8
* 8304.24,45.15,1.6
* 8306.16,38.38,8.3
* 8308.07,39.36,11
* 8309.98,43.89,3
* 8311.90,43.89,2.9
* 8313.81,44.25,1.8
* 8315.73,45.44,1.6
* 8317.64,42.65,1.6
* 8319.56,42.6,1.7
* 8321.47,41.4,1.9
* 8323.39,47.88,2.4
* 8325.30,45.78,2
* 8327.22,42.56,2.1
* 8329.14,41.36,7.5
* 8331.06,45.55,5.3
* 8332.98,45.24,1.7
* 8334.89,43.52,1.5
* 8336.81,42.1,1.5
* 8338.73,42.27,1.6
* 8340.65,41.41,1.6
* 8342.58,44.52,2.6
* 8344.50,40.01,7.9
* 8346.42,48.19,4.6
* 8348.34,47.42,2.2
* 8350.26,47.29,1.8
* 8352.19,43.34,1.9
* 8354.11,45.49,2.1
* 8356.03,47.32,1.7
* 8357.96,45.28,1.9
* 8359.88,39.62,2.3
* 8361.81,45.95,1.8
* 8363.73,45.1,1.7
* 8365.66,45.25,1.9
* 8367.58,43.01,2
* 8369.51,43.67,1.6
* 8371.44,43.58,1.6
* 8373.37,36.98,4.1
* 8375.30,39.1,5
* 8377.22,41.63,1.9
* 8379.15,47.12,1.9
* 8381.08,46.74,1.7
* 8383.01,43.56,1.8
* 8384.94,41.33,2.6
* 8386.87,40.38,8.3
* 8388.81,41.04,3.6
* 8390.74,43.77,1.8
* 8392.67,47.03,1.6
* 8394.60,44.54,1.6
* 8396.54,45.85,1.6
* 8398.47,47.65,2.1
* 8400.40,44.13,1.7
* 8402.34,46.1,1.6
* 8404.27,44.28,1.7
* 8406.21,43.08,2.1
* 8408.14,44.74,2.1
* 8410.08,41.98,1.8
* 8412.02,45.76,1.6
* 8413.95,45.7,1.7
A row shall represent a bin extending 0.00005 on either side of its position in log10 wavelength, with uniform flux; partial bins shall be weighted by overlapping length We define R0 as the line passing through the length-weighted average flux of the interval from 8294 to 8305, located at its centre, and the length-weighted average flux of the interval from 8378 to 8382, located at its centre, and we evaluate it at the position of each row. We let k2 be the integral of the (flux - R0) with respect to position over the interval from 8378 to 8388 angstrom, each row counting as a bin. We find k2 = -30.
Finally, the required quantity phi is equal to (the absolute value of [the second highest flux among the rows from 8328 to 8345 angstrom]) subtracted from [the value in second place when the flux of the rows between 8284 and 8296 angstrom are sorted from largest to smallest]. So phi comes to 1.0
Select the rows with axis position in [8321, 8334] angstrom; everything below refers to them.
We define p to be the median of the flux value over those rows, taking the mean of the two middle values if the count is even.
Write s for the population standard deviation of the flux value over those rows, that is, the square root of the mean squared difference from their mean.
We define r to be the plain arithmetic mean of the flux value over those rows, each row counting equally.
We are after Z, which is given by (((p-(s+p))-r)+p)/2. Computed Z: -0.66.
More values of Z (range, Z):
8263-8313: -1.35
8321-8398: -1.39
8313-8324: -1.37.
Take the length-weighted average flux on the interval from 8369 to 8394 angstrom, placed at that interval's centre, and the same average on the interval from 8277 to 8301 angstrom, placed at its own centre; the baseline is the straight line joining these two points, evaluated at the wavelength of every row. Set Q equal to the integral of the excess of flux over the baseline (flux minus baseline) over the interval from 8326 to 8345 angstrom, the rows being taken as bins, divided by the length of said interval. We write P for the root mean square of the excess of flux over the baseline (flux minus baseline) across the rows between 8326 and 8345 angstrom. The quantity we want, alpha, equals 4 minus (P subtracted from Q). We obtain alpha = 6.9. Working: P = 1.97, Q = -0.9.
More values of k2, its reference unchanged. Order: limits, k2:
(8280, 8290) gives 0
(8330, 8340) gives -26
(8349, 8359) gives -7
